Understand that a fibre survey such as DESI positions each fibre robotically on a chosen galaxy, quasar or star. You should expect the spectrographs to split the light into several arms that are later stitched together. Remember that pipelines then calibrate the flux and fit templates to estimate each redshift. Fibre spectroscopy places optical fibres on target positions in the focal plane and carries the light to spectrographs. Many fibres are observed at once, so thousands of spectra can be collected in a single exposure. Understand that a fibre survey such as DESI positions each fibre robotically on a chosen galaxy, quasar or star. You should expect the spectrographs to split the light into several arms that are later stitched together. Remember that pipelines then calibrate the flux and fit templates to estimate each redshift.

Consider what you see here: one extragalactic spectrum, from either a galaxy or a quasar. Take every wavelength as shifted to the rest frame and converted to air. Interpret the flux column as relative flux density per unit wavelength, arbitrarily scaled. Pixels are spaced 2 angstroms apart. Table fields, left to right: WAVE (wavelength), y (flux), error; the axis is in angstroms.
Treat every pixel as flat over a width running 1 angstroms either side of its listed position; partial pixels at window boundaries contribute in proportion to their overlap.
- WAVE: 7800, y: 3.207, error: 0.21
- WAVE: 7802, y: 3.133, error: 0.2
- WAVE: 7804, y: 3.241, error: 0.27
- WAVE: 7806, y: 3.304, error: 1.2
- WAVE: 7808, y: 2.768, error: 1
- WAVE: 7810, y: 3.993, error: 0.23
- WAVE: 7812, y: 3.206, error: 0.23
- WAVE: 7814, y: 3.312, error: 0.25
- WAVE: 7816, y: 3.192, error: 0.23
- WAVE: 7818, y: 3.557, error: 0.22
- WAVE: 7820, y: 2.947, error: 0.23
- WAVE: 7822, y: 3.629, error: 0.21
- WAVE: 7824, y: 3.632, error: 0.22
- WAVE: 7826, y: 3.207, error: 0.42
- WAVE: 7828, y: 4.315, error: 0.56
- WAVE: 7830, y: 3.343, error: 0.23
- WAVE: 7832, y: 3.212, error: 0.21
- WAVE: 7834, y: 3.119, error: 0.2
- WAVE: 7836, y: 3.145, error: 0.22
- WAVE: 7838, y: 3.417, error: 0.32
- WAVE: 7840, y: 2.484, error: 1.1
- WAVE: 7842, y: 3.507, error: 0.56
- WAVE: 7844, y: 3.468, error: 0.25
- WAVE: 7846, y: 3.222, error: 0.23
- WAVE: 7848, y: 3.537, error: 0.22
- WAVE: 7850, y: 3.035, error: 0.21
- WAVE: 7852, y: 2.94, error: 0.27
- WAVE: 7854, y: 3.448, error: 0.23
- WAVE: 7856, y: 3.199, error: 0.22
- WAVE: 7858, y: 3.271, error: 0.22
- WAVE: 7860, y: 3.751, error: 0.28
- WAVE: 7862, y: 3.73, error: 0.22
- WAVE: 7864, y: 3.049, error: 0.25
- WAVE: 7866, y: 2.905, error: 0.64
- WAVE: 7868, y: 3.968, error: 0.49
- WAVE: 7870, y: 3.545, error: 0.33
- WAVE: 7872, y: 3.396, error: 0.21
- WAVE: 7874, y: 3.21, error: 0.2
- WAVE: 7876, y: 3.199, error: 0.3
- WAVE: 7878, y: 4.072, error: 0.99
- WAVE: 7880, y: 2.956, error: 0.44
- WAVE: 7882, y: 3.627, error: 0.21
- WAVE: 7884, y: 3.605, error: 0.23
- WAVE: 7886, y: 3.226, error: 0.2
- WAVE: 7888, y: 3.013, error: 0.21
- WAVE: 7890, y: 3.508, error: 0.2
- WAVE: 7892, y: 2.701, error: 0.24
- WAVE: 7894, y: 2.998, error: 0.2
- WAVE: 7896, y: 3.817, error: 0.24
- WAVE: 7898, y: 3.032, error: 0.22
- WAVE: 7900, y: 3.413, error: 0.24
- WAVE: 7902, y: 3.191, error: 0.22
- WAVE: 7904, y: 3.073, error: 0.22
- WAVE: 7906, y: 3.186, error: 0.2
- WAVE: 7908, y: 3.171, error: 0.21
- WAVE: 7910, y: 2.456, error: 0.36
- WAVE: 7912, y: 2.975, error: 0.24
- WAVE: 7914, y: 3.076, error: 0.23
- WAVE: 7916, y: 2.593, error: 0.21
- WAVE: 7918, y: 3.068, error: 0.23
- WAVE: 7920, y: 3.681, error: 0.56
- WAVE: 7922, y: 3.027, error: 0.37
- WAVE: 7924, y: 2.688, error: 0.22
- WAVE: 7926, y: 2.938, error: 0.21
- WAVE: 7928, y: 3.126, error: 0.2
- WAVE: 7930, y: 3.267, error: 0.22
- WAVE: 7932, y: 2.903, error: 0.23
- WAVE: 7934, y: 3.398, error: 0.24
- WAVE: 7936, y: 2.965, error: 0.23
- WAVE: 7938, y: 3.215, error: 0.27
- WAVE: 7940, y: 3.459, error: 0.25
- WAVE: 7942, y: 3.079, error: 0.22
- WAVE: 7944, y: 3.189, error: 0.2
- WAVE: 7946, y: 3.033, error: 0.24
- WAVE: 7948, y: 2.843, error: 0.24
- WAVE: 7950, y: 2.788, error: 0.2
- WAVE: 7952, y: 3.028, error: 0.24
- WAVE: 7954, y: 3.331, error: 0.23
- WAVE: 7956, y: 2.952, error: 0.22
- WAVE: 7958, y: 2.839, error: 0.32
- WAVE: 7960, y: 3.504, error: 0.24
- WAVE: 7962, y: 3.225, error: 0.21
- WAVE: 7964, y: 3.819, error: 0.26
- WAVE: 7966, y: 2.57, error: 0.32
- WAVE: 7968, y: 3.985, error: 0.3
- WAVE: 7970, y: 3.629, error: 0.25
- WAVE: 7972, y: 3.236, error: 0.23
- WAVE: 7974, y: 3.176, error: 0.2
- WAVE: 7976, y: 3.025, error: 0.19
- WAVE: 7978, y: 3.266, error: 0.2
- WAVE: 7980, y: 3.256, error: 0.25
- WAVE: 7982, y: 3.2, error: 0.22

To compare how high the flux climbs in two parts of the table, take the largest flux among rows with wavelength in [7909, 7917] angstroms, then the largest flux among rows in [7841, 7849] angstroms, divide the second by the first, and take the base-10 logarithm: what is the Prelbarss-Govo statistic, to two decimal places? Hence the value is 0.06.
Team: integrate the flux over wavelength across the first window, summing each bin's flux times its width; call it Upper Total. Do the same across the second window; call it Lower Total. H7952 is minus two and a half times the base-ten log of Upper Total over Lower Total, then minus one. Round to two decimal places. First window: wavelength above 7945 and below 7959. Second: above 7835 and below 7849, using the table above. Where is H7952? -0.90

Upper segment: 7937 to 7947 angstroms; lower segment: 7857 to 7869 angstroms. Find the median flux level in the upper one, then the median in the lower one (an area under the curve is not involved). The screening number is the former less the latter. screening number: -0.3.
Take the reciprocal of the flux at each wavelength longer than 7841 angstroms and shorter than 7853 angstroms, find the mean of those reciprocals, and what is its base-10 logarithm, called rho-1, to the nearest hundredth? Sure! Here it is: -0.51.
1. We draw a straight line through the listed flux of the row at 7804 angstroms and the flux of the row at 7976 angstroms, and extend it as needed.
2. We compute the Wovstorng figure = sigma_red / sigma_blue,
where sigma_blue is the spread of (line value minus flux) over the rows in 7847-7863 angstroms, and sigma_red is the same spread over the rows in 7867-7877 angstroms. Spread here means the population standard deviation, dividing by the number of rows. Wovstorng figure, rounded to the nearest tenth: 1.0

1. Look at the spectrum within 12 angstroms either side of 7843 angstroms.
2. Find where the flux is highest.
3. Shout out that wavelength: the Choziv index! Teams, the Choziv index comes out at 7848 angstroms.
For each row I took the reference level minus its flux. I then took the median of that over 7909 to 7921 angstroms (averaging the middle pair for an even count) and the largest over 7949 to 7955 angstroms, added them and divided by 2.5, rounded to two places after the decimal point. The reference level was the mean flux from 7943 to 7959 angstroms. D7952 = 0.08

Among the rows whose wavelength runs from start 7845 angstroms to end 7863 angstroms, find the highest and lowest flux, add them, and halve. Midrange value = 3.35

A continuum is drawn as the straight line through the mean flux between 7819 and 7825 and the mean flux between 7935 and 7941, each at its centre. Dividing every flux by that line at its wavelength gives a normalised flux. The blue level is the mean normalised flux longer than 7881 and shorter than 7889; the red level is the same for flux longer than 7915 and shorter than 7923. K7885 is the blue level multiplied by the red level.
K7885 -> 0.97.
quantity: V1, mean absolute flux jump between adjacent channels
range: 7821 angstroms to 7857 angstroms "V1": 0.41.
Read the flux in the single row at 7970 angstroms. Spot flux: 3.629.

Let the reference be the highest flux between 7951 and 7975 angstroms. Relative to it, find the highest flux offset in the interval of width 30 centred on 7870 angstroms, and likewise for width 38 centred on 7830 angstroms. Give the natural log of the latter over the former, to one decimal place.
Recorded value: 1.3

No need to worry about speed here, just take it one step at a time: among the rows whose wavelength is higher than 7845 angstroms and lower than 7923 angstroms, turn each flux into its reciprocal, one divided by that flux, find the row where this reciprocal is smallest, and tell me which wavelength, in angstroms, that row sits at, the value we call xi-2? 7878 angstroms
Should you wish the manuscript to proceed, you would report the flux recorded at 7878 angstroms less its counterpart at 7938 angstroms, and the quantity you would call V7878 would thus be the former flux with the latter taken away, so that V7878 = 0.9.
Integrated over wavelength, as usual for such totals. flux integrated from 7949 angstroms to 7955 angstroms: 18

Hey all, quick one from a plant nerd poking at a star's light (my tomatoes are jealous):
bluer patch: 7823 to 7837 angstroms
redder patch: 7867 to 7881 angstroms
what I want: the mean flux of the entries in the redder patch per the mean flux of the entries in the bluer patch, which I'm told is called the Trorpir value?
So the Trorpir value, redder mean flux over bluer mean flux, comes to 1.02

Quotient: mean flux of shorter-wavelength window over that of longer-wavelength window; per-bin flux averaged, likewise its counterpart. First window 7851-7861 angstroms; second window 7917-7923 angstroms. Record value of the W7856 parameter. 1.02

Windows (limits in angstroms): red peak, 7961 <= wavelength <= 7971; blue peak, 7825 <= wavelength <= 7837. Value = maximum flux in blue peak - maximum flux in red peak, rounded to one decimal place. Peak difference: 0.3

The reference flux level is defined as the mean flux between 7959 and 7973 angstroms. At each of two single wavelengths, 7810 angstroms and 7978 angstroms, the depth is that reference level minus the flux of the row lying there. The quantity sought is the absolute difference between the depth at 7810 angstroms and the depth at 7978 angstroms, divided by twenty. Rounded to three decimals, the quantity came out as 0.036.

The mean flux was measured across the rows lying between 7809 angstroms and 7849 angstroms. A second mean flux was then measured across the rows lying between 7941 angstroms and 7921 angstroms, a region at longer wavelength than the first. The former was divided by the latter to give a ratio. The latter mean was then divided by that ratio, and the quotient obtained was 2.85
